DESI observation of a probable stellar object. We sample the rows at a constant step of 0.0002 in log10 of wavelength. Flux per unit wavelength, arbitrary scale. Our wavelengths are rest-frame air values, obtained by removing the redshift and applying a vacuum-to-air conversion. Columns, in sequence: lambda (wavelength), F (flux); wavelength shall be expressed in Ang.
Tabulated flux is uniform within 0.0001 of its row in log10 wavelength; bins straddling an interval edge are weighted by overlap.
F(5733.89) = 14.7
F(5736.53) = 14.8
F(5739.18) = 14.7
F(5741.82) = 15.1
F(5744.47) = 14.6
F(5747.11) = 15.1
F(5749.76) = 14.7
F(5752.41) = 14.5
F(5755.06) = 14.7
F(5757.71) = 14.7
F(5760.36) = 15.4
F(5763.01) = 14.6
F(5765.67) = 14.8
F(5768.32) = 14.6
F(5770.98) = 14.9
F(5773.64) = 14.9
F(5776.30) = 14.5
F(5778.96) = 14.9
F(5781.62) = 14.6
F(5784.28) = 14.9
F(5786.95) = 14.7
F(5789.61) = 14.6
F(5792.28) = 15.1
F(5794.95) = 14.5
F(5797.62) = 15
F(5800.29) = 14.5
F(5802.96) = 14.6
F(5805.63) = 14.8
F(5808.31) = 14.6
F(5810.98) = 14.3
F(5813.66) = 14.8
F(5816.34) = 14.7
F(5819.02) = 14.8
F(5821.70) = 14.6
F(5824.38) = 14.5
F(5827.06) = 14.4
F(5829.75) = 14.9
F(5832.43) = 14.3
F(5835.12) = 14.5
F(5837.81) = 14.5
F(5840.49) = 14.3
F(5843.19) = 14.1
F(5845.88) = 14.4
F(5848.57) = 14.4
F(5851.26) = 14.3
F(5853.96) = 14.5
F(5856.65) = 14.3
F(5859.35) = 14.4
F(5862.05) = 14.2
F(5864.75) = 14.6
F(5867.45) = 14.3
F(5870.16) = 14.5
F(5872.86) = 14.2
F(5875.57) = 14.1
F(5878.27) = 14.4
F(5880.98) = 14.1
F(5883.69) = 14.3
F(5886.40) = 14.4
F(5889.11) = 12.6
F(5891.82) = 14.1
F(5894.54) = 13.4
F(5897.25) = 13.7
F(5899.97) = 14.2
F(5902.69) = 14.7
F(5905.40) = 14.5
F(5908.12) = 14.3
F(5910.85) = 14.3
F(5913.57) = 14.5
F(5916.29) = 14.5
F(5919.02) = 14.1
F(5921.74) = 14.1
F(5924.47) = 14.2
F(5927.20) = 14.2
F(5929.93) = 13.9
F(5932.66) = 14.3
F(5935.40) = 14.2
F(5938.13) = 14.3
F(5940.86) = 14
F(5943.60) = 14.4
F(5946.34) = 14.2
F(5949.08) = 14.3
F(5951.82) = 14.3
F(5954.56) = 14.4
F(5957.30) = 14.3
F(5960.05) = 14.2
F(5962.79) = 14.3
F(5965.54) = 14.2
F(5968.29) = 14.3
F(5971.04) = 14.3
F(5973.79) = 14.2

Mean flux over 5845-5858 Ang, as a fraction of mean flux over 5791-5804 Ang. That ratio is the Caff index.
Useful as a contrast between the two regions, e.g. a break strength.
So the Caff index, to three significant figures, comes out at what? 0.976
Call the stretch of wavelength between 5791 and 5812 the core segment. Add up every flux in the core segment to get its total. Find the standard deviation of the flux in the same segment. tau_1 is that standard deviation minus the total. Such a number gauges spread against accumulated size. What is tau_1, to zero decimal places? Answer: -117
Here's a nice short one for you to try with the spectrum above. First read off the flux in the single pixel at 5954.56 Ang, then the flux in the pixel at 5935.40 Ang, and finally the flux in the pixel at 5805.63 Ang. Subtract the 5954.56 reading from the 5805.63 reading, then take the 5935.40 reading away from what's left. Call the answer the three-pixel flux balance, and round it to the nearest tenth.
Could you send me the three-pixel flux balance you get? -13.8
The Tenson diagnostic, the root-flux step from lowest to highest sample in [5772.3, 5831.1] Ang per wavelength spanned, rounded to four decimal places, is 0.0000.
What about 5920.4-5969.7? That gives 0.0006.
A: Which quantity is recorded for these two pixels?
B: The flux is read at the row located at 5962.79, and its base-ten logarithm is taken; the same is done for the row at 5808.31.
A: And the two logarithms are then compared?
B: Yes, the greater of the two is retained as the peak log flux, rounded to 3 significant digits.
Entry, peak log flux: 1.16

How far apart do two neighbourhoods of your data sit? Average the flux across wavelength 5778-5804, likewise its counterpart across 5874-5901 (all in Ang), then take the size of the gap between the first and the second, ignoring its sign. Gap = 0.81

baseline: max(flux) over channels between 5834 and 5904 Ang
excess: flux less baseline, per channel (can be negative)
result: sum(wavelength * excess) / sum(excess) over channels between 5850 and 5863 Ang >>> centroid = 5857.1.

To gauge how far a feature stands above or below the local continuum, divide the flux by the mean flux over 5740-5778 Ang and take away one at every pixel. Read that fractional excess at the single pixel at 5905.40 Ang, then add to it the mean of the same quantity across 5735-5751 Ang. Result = -0.017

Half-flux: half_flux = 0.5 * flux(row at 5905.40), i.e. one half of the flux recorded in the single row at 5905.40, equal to 7.25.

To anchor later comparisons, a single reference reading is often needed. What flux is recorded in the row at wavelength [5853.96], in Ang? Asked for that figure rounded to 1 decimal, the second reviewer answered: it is 14.5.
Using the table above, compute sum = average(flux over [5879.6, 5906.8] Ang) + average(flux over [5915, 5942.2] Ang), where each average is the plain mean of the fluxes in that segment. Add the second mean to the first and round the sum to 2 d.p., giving 28.18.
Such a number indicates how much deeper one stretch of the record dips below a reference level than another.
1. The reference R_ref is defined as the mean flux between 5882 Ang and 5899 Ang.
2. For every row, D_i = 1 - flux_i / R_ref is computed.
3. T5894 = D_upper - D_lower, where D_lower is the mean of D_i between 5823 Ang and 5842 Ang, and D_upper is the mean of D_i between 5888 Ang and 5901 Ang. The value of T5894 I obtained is 0.064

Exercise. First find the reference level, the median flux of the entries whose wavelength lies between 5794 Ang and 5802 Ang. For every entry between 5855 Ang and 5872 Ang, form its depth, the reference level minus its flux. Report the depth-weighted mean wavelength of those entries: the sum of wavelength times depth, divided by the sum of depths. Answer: 5861.3 Ang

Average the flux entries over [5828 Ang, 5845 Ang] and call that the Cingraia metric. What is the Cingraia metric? 14.4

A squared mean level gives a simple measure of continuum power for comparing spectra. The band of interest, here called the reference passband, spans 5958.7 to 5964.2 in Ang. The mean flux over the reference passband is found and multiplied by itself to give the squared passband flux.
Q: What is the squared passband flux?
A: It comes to 203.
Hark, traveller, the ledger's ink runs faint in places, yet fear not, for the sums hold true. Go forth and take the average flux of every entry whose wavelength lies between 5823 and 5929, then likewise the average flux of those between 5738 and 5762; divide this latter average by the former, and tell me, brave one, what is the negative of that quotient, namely -1.04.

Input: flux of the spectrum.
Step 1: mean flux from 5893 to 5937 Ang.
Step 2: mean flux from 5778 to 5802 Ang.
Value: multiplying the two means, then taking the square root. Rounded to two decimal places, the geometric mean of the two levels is 14.47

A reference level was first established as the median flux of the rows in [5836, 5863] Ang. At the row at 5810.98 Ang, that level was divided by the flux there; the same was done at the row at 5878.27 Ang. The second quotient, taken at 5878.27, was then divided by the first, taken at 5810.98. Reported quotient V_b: 0.993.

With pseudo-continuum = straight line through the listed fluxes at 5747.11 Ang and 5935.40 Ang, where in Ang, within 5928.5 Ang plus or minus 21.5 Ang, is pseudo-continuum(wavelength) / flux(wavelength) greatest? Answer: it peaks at 5929.93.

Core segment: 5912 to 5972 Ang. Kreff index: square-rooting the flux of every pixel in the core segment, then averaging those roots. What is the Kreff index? 3.77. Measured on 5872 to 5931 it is 3.76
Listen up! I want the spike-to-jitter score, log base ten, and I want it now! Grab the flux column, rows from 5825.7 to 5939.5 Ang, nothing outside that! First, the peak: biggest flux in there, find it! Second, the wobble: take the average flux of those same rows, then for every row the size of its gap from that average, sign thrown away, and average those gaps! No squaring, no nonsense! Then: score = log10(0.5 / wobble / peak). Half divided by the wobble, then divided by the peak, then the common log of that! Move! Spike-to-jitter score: -0.81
